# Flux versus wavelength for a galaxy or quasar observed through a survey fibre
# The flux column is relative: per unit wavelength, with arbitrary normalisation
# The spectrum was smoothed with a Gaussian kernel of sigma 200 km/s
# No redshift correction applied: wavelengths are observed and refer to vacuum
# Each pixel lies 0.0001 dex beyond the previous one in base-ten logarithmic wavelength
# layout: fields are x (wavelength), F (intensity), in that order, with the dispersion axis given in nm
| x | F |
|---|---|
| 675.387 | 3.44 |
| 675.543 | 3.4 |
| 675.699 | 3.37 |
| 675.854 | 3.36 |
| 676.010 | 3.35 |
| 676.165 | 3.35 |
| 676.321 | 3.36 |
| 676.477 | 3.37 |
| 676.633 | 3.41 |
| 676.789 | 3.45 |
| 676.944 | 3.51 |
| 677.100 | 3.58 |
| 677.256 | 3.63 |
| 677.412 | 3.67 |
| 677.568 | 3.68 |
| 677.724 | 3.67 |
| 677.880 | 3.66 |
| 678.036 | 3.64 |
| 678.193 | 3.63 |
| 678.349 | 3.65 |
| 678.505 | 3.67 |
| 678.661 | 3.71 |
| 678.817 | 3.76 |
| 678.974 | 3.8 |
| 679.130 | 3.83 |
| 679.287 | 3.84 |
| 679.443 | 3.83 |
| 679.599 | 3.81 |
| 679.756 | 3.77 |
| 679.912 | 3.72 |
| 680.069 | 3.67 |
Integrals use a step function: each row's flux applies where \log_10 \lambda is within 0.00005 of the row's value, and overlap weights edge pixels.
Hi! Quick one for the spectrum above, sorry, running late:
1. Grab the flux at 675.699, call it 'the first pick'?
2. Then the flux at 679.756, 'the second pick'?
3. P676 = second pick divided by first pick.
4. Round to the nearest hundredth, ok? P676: 1.12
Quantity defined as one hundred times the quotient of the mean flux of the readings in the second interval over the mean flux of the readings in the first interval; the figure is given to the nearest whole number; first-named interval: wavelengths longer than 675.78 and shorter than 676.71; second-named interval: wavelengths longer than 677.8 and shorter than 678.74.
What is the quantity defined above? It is 109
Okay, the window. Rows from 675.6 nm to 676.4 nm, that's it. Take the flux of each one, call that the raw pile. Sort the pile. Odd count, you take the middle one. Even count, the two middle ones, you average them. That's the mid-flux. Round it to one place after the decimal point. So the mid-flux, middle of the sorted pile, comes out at 3.4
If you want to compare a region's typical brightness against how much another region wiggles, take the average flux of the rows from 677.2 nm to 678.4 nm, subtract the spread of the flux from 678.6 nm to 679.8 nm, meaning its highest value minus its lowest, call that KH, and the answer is 3.52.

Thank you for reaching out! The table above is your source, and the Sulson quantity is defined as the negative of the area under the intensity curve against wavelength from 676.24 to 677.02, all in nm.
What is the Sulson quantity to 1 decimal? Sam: -2.7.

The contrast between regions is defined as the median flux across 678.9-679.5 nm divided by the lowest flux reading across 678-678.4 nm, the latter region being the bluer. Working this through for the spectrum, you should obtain 1.06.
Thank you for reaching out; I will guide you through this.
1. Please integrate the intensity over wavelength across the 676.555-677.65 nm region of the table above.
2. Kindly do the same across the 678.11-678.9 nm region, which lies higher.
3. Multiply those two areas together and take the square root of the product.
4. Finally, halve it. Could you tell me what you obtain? 1.7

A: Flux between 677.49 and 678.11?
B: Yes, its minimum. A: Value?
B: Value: 3.64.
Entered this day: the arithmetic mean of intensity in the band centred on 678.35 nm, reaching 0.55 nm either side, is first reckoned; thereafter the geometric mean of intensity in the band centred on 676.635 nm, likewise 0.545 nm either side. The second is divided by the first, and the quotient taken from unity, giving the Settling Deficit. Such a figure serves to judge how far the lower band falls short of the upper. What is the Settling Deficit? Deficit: 0.066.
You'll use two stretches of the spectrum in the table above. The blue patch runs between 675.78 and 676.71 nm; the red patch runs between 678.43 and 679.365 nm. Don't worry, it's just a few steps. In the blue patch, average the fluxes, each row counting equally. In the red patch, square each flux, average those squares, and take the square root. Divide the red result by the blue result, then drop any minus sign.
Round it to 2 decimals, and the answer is 1.12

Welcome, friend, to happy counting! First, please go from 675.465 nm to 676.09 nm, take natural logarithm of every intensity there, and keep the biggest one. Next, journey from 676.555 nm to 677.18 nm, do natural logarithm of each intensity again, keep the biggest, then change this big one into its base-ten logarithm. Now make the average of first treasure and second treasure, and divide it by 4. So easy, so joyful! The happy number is 0.166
